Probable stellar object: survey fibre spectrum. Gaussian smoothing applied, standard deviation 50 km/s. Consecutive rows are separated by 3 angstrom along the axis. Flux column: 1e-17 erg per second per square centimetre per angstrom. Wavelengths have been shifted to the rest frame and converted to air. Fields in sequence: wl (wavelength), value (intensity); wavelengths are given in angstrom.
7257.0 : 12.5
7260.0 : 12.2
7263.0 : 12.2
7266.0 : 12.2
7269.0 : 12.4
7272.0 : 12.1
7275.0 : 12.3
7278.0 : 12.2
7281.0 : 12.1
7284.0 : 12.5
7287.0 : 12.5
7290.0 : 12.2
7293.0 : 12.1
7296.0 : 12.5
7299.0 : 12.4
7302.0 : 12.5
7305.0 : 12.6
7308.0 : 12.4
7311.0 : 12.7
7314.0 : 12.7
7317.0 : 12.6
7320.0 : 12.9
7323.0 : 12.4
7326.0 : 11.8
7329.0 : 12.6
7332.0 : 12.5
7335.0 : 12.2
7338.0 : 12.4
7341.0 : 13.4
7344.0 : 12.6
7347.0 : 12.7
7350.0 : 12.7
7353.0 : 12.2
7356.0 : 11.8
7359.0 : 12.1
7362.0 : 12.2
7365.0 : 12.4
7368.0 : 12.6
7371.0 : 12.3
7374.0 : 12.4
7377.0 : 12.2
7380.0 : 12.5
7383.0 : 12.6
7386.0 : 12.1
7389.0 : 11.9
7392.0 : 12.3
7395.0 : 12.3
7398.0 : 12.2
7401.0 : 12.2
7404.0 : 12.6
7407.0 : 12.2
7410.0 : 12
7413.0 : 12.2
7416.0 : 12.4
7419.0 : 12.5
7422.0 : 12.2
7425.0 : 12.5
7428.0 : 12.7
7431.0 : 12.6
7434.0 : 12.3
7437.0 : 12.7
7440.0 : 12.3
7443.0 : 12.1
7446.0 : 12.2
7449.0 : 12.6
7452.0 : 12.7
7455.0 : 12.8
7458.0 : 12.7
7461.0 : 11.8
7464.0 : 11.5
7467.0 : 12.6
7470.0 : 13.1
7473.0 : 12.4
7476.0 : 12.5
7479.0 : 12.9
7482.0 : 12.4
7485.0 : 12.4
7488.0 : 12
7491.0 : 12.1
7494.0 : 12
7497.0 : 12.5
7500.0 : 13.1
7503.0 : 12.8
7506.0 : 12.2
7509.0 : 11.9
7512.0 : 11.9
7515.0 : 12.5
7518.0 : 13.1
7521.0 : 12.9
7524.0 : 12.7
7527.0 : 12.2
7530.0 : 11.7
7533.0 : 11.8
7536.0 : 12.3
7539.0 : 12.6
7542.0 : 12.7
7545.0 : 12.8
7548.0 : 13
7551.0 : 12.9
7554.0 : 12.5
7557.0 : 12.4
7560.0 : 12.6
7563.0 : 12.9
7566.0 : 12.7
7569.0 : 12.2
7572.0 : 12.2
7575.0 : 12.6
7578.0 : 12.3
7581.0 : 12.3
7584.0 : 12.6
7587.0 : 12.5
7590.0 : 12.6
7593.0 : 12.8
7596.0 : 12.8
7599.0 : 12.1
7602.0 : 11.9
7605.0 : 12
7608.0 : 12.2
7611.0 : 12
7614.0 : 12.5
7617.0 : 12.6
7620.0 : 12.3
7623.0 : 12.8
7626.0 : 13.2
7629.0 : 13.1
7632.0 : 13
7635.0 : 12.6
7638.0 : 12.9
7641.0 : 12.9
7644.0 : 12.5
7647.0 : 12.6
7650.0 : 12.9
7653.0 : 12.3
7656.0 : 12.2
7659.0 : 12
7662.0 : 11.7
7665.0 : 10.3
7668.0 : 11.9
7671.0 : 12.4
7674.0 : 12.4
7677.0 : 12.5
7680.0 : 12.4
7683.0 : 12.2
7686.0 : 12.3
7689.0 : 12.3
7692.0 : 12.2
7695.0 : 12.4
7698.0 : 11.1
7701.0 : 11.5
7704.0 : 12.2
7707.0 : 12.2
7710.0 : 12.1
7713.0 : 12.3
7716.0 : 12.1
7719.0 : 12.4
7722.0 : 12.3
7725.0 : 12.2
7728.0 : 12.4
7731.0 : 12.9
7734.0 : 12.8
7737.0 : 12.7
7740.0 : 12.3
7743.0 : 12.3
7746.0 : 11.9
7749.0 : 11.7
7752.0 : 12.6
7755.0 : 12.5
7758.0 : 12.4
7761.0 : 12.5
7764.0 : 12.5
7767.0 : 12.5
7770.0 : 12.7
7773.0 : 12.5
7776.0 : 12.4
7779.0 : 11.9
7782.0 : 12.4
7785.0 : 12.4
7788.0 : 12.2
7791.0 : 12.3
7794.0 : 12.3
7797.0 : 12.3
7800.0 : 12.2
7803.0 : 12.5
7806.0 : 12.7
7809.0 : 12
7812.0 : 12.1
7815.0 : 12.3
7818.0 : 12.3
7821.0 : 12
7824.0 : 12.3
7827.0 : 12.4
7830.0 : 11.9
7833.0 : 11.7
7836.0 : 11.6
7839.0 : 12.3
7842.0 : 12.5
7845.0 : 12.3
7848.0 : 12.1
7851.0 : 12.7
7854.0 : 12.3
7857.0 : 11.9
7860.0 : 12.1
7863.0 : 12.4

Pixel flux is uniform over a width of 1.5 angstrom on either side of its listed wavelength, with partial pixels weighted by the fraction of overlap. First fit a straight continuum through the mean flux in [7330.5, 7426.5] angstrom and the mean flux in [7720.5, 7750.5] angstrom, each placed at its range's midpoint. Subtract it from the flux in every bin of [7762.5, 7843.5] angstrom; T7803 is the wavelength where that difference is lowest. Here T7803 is 7836.0 angstrom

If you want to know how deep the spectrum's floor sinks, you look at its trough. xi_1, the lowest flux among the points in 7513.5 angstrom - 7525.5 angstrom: 12.5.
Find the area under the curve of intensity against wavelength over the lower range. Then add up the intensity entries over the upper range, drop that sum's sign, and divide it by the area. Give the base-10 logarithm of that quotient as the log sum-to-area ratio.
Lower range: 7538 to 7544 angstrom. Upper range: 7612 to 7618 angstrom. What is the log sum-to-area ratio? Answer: -0.481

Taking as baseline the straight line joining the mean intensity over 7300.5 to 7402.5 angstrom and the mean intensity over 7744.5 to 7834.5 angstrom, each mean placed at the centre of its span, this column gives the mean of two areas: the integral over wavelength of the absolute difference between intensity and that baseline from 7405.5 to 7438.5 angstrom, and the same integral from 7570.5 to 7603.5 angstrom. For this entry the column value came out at 7.3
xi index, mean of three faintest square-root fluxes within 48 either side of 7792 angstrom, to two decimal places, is 3.42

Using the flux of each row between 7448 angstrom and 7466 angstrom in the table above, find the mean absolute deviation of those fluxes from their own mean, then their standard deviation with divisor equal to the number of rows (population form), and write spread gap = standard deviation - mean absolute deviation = 0.039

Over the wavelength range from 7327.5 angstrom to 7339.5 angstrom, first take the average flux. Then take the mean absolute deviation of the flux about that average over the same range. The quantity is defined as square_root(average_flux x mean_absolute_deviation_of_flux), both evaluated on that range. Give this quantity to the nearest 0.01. 1.25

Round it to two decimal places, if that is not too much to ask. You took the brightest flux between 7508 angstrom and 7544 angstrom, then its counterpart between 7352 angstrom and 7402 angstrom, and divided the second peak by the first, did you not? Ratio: 0.96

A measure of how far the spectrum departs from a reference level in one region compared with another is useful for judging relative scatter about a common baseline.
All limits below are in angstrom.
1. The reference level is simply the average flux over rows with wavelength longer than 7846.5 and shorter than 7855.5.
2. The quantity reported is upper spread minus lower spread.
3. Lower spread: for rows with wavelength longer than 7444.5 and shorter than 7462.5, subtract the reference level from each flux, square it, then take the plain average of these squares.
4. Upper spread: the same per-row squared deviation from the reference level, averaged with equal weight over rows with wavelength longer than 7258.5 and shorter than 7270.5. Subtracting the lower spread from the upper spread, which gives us -0.11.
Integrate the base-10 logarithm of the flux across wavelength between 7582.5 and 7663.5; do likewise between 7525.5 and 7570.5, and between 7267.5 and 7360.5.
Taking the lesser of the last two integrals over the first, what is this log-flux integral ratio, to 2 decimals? 0.56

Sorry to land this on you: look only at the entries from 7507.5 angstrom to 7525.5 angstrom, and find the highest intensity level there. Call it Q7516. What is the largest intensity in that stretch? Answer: 13.1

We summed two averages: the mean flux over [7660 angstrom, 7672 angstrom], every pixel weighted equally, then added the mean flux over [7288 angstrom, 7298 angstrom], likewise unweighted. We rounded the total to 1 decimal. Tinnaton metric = 23.8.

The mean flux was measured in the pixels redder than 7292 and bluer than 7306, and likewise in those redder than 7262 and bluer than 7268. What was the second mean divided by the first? 0.98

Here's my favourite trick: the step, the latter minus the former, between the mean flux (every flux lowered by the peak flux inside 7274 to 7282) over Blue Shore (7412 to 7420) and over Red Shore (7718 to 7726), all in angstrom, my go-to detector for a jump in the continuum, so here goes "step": -0.07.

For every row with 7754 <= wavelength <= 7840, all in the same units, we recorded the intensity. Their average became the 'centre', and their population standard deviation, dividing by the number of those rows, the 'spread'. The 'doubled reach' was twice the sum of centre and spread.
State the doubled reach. 25.1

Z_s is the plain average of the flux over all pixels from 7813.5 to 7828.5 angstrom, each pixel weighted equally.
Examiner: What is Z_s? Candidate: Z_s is 12.3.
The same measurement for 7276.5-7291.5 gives 12.3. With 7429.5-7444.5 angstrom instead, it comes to 12.4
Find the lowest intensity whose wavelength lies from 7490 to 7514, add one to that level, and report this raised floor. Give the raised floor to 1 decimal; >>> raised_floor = 12.9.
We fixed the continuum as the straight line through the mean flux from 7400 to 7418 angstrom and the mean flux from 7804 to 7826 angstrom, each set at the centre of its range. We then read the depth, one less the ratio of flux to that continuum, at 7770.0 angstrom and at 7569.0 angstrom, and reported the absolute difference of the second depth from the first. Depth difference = 0.042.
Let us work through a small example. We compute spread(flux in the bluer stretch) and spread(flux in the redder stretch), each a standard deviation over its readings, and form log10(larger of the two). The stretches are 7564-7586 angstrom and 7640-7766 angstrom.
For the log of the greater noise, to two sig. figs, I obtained -0.33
